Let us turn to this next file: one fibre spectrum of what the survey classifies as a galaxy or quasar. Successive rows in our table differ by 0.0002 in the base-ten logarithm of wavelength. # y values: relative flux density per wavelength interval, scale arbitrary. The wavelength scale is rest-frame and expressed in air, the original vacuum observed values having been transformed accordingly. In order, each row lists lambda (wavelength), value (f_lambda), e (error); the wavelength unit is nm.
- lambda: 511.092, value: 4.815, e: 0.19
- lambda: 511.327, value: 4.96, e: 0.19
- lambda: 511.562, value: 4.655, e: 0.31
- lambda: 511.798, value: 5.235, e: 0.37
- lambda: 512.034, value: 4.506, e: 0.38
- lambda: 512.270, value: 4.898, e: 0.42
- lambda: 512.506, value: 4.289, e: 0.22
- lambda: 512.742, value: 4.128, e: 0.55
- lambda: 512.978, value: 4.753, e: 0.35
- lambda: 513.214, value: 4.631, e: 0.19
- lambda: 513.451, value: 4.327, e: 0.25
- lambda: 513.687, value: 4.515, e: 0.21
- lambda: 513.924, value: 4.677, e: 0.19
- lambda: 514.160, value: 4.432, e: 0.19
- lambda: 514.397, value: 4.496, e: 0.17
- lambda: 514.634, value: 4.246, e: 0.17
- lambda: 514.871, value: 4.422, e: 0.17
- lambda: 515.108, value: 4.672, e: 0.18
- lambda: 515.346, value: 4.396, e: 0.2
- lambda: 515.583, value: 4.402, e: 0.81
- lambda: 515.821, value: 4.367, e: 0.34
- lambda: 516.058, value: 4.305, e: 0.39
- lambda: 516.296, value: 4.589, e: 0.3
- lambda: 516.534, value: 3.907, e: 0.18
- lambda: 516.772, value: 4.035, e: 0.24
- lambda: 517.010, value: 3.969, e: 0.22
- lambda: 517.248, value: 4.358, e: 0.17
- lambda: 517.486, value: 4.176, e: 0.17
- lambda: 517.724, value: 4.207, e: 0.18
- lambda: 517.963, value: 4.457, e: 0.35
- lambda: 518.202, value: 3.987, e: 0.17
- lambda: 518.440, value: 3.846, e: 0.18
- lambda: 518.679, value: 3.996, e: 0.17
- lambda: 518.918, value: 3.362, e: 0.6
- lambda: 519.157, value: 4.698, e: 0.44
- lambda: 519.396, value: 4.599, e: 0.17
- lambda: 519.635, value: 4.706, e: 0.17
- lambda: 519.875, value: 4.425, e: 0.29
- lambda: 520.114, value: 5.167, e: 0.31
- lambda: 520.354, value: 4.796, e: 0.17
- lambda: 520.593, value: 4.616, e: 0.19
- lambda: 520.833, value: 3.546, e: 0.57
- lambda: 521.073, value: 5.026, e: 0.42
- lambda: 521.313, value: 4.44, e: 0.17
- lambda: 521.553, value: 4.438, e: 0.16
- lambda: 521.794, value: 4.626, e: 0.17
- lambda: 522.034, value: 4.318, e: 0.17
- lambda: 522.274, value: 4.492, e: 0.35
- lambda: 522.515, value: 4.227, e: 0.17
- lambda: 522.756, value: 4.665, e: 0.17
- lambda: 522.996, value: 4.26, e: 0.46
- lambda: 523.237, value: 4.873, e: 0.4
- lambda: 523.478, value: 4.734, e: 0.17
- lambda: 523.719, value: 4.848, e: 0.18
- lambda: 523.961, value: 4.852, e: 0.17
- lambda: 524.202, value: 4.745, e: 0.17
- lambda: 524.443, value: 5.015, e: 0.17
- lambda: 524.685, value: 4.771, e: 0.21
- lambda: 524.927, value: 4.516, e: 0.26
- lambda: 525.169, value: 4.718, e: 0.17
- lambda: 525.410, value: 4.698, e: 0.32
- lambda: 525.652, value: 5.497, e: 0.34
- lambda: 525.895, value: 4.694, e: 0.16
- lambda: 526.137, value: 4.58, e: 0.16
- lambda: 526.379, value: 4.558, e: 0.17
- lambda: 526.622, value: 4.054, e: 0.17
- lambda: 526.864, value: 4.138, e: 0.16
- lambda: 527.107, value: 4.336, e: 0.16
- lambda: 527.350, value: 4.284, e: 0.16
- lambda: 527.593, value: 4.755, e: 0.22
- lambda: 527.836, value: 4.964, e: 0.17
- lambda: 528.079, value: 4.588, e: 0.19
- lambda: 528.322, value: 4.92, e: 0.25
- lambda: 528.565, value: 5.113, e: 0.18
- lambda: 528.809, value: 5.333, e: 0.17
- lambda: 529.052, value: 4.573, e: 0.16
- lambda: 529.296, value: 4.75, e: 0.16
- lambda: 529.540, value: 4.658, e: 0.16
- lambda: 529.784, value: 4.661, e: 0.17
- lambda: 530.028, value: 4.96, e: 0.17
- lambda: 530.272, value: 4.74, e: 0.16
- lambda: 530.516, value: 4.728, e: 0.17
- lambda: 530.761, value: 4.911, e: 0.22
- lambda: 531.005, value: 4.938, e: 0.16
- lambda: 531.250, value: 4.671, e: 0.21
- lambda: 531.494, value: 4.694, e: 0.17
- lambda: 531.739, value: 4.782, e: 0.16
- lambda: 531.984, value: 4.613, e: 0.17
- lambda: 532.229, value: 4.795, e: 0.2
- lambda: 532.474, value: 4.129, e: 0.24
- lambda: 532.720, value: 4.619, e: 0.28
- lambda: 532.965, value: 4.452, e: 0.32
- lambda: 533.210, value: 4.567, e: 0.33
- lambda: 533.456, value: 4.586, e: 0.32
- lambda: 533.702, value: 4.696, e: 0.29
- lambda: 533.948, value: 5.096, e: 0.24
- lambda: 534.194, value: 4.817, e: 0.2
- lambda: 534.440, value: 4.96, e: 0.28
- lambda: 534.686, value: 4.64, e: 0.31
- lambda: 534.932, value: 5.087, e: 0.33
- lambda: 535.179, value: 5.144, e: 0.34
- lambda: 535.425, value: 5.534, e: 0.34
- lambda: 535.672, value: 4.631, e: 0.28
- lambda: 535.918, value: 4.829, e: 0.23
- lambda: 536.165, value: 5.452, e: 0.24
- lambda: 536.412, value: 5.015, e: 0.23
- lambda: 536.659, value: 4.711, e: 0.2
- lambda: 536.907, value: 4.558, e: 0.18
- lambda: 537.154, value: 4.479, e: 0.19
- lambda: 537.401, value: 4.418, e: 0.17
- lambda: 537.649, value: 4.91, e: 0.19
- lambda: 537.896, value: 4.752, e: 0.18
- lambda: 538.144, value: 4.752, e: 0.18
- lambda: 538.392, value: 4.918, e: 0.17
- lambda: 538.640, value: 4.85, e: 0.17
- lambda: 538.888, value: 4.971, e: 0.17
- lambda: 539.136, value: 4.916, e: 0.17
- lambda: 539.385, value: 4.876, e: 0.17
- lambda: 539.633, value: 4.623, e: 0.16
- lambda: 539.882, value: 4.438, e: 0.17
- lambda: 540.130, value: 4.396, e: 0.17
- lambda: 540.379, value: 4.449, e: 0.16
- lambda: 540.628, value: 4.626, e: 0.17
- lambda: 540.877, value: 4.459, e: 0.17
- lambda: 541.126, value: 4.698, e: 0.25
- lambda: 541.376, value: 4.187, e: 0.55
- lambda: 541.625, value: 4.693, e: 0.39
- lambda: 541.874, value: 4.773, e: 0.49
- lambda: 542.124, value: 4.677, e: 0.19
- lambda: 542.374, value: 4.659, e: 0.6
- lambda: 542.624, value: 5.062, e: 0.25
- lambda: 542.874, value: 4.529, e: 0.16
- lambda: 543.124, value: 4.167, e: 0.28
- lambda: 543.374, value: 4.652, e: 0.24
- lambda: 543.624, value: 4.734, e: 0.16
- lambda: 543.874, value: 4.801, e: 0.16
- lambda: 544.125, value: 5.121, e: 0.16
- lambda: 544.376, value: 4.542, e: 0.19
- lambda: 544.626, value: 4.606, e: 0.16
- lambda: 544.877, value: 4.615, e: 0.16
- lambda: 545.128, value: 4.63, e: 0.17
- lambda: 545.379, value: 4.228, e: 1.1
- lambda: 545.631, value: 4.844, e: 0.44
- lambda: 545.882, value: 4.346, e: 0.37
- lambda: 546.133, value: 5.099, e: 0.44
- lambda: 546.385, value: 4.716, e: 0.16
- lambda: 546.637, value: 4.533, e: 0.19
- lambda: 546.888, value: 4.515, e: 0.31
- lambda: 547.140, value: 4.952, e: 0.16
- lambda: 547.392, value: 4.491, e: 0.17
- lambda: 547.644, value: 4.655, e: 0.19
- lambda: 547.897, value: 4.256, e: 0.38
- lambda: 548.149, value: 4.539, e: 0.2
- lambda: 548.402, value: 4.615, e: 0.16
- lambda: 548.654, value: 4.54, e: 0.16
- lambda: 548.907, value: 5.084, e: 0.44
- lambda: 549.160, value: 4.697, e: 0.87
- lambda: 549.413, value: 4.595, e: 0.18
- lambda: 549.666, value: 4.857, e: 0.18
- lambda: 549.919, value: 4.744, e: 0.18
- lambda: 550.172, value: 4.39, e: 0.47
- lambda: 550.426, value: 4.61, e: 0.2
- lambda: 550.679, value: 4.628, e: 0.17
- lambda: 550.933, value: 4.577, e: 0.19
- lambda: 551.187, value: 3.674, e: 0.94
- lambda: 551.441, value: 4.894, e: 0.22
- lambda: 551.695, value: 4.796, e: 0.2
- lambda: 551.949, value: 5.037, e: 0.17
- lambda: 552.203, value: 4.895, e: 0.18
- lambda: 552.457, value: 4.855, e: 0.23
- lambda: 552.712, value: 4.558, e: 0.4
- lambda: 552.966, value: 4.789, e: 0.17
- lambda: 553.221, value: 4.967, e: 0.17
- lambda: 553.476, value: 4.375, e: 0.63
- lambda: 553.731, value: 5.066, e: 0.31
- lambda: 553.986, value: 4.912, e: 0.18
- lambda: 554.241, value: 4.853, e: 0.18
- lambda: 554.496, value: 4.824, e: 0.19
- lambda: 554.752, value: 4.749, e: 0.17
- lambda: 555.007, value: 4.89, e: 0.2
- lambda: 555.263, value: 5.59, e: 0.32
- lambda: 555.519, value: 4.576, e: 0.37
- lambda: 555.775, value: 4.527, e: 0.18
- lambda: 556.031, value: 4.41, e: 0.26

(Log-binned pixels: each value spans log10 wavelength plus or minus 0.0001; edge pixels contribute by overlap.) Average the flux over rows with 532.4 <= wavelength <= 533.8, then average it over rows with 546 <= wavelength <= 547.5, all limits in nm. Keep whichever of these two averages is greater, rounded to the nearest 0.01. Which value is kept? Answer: 4.72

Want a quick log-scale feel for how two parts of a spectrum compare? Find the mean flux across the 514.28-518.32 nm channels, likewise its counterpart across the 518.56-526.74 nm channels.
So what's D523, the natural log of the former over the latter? -0.064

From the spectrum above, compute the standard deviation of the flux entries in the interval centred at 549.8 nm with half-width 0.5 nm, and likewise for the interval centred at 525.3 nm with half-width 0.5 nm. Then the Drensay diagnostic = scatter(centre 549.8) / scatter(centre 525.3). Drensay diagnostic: 0.5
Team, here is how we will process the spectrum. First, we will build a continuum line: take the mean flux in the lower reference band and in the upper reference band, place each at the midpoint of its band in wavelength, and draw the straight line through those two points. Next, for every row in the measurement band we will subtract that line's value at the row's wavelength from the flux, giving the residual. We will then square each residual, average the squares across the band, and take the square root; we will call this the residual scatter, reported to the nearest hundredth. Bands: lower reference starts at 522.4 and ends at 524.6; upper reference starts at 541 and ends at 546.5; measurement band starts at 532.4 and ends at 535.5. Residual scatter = 0.37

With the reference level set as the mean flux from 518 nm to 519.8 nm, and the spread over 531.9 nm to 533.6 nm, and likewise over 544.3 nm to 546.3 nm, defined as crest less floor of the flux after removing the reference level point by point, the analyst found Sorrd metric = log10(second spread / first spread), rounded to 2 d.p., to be 0.12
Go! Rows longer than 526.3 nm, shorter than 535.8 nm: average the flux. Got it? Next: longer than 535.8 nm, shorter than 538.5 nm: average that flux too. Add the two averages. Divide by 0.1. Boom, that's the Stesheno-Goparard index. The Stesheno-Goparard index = 95.3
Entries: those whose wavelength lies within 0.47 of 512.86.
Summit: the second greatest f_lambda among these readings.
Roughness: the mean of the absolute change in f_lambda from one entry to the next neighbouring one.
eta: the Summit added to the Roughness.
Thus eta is 4.9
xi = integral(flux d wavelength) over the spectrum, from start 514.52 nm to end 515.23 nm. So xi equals 3.16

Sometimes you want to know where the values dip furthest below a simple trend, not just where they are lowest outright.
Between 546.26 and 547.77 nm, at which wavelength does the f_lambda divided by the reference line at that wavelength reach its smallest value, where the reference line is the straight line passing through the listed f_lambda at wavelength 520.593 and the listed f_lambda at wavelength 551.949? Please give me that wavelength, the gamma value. 547.392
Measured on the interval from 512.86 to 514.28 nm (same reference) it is 513.451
